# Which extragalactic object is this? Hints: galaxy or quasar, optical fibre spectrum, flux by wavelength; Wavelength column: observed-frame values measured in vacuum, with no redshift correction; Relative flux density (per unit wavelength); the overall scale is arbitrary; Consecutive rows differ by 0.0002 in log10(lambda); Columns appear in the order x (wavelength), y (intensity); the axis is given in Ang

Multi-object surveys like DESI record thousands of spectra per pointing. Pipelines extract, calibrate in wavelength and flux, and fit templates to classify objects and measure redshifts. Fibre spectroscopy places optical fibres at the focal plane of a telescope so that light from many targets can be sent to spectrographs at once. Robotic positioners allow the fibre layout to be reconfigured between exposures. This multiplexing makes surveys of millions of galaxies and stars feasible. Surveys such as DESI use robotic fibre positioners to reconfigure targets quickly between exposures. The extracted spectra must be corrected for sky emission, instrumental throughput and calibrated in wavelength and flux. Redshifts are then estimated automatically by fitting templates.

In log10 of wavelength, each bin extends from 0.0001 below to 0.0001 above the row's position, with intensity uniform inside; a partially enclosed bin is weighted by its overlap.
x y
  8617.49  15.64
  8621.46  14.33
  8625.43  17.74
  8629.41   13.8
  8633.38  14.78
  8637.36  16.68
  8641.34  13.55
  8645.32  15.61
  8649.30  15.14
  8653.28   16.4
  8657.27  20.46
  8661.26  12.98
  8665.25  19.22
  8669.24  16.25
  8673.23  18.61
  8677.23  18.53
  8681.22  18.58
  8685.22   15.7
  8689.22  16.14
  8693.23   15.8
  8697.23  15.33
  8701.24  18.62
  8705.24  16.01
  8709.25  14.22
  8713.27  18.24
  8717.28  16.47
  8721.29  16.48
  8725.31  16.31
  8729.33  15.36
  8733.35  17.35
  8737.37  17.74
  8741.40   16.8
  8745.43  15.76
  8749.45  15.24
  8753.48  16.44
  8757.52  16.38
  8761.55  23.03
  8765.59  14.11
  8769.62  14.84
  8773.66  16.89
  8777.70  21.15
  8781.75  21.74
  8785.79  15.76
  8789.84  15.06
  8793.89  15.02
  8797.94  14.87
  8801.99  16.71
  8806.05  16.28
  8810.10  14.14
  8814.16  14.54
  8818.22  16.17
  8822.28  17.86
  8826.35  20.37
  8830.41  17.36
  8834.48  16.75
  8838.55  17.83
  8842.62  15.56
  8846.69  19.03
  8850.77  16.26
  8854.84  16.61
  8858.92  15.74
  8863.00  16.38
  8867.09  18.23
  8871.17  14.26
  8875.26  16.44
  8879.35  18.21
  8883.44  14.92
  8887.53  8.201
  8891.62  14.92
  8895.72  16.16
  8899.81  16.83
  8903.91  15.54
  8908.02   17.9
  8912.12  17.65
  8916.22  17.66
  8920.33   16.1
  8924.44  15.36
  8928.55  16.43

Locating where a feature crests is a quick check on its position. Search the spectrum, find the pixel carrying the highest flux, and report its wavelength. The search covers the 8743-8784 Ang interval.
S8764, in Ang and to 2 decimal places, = 8761.55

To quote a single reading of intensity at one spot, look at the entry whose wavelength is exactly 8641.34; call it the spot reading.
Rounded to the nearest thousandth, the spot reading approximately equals 13.550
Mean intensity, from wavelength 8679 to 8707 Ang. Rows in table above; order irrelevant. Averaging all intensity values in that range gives 16.6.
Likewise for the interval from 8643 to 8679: 17.0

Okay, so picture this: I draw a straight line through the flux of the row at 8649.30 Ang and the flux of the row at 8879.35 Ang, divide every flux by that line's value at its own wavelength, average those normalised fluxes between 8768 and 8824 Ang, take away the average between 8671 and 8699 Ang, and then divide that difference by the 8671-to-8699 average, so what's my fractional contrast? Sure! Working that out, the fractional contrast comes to -0.111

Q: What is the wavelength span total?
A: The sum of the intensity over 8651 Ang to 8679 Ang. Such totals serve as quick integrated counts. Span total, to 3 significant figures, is 122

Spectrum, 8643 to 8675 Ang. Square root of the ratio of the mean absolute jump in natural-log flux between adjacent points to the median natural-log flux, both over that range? 0.28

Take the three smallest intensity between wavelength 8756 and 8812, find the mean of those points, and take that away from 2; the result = -12.4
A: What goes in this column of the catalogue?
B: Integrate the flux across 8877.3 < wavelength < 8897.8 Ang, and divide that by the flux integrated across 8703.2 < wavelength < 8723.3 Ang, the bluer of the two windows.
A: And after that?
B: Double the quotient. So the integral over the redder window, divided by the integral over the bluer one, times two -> 1.8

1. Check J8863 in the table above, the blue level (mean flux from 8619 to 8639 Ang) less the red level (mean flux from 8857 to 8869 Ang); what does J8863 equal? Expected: -1.3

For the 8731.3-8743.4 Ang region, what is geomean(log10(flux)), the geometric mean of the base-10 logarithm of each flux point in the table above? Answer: 1.24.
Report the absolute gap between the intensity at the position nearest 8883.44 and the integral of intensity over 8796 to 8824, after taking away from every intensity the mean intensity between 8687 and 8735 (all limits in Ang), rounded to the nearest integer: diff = 15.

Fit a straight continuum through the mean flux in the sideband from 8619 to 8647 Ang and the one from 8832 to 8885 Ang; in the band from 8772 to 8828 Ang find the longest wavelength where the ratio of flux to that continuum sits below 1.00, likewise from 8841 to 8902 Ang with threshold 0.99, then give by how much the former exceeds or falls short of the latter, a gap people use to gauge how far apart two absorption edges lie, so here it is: -77.5 Ang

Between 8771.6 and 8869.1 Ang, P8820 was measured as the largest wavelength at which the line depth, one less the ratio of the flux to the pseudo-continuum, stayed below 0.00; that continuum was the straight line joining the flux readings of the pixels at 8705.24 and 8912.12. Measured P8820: 8867.09 Ang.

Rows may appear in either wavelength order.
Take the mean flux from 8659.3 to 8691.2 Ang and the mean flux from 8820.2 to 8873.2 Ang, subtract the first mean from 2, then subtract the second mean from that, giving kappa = -32.1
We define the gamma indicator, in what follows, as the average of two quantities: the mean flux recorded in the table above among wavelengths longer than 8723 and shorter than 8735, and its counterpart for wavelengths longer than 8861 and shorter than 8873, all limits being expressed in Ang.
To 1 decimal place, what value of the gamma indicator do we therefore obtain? 16.3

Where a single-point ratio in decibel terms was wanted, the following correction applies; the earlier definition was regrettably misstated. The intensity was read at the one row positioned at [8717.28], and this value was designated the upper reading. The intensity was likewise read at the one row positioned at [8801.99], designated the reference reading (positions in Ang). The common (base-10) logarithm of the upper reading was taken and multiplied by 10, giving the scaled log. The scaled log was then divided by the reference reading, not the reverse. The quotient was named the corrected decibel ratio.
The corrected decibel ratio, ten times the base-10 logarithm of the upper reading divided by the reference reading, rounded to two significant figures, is 0.73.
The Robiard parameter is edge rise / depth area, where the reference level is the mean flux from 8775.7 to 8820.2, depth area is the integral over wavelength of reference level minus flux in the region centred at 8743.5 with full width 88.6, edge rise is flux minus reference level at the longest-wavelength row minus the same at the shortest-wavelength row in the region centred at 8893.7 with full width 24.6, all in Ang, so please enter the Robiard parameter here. -0.01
